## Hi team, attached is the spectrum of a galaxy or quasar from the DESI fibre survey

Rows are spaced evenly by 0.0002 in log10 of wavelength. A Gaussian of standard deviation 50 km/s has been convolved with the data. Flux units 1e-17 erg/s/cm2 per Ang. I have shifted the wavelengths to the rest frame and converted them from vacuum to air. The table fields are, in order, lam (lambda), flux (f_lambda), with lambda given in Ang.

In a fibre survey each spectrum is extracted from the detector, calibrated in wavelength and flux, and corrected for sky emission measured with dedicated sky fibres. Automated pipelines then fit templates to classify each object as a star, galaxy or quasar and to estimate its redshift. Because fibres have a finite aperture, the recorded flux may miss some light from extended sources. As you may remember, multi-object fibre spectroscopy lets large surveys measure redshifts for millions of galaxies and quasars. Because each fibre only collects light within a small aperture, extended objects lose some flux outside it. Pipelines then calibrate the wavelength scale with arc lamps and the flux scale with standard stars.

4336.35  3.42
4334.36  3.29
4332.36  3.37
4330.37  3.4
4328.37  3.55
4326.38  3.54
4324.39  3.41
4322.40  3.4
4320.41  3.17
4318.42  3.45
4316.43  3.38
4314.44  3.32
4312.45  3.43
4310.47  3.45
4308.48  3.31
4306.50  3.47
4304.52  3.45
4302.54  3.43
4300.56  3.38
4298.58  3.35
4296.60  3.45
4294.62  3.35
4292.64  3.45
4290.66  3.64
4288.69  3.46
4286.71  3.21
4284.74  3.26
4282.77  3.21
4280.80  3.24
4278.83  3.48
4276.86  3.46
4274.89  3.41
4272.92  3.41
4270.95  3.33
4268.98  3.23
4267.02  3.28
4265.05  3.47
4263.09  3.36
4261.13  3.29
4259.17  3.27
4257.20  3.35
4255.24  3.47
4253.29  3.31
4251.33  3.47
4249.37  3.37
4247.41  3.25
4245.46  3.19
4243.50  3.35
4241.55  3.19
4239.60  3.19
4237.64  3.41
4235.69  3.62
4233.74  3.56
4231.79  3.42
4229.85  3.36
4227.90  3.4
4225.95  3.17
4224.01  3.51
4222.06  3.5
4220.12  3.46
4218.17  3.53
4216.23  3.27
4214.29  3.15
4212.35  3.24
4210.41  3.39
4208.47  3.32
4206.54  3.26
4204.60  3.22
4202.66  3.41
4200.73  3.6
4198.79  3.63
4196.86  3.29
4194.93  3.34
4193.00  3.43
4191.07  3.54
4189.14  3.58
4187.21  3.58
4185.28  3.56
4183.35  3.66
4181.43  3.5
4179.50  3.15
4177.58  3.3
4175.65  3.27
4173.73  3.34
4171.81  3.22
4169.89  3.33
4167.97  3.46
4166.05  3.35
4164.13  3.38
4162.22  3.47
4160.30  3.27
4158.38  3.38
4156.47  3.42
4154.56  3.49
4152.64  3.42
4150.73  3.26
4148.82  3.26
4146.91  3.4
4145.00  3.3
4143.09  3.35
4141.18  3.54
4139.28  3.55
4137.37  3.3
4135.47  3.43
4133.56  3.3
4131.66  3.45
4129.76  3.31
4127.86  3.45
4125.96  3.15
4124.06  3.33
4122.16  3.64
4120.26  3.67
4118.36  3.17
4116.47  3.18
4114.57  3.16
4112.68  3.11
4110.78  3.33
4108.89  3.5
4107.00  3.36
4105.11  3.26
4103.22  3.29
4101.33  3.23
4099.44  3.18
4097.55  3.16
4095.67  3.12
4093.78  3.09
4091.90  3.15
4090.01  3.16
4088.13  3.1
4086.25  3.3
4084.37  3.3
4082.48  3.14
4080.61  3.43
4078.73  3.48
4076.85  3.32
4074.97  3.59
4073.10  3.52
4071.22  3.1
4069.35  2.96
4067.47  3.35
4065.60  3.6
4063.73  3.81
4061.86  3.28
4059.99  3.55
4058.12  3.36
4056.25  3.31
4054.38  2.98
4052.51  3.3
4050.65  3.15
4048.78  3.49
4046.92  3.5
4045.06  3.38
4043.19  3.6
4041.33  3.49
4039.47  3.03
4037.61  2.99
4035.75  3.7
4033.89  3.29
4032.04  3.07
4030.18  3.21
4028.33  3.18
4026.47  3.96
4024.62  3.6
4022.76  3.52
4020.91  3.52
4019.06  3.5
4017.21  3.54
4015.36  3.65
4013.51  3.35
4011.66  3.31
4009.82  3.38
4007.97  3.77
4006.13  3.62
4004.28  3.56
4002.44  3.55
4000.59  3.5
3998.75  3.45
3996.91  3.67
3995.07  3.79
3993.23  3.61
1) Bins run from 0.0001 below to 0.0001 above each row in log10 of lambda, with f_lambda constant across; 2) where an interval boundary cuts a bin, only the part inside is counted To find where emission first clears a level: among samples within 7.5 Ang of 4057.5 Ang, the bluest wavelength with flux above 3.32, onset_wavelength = 4058.12 Ang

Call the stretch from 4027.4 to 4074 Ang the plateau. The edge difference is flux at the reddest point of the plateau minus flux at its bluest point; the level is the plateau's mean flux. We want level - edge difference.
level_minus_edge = 3.0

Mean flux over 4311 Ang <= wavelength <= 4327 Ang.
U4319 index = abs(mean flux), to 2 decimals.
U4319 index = 3.39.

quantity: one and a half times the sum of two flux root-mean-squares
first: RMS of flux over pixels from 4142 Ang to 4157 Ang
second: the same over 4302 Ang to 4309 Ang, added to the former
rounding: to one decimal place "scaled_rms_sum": 10.2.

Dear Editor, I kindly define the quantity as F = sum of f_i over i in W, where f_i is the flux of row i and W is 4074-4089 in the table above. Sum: 27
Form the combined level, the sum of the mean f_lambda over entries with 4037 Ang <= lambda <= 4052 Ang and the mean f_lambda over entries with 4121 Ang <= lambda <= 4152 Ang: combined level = 6.71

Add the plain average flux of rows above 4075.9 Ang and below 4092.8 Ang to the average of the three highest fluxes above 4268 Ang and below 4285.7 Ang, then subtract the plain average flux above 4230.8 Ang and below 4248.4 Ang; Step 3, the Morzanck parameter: 3.36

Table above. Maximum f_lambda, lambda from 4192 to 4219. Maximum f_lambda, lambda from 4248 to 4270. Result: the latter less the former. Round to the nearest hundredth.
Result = -0.16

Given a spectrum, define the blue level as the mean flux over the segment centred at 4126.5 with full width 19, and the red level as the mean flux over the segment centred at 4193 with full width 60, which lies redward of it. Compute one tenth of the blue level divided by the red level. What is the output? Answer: 0.100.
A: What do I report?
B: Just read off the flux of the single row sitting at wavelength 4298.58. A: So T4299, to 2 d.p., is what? 3.35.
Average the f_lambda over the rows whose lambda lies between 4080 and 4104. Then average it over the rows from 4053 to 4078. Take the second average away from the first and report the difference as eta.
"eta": -0.16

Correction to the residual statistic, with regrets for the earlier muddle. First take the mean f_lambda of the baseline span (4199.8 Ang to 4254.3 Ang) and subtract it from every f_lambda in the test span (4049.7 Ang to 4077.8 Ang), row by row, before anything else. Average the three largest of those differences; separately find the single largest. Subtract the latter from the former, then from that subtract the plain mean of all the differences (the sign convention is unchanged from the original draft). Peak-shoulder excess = -0.13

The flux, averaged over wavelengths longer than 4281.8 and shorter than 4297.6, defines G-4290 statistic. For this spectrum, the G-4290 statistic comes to 3.38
